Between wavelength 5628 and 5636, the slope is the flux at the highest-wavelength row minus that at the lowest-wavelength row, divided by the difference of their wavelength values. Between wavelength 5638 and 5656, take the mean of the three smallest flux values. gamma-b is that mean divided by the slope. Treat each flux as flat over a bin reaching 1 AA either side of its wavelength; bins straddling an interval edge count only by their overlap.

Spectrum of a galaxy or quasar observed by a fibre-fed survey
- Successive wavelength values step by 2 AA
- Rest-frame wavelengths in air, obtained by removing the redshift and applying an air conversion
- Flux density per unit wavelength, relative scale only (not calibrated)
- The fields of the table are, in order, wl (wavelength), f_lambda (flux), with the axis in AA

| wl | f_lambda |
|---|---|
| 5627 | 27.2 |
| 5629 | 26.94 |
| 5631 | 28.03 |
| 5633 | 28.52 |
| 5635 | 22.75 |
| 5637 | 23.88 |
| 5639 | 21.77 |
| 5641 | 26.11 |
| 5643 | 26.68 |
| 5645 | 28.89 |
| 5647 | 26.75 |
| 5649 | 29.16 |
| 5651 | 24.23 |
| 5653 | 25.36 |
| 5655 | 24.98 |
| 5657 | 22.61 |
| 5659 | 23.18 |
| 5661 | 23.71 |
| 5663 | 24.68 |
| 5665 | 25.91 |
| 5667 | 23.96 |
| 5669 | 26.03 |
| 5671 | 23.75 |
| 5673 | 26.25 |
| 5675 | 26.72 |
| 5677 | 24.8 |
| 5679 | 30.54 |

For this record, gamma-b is -34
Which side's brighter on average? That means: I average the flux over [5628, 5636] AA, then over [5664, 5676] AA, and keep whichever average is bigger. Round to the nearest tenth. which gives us 26.6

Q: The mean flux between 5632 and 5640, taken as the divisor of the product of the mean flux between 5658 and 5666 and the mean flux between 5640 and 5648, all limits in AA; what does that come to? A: 27.3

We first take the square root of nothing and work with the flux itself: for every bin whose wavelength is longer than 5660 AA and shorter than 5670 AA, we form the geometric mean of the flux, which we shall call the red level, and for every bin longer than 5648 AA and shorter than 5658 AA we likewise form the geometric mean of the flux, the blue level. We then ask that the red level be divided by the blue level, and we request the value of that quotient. 0.987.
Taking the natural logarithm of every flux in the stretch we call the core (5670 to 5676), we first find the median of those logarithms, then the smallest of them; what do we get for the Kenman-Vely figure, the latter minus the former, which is -0.100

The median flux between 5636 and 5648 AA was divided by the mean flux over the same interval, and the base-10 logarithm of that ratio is 0.012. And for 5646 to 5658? -0.006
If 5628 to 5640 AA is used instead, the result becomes 0.002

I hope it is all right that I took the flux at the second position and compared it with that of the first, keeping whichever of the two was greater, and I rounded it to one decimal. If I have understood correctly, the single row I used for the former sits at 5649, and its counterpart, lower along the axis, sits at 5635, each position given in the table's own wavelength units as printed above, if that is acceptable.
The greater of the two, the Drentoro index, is 29.2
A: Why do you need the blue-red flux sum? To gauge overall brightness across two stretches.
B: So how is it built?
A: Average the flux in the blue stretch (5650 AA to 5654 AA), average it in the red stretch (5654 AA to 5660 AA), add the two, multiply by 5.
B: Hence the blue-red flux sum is 242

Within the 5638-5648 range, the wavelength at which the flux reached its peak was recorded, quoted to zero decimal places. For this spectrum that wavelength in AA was 5645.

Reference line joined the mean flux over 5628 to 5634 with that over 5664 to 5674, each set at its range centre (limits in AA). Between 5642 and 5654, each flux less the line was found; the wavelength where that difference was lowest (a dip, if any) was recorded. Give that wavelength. 5651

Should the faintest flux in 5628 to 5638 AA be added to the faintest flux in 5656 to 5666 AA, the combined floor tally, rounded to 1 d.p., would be 45.4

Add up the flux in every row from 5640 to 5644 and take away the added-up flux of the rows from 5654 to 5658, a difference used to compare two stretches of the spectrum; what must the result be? 5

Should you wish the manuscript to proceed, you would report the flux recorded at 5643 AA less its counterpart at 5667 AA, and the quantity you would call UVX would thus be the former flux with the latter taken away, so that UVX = 3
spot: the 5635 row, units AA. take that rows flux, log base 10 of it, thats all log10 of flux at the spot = 1.36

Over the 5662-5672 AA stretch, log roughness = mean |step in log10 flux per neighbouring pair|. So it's 0.033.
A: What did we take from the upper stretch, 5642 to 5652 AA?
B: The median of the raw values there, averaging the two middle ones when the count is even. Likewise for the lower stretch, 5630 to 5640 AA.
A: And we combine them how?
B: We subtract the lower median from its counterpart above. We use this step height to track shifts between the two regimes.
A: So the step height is 3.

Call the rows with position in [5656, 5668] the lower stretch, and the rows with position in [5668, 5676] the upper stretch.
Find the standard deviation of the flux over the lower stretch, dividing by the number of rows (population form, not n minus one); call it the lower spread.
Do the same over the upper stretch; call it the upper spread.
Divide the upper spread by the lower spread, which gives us 1.08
